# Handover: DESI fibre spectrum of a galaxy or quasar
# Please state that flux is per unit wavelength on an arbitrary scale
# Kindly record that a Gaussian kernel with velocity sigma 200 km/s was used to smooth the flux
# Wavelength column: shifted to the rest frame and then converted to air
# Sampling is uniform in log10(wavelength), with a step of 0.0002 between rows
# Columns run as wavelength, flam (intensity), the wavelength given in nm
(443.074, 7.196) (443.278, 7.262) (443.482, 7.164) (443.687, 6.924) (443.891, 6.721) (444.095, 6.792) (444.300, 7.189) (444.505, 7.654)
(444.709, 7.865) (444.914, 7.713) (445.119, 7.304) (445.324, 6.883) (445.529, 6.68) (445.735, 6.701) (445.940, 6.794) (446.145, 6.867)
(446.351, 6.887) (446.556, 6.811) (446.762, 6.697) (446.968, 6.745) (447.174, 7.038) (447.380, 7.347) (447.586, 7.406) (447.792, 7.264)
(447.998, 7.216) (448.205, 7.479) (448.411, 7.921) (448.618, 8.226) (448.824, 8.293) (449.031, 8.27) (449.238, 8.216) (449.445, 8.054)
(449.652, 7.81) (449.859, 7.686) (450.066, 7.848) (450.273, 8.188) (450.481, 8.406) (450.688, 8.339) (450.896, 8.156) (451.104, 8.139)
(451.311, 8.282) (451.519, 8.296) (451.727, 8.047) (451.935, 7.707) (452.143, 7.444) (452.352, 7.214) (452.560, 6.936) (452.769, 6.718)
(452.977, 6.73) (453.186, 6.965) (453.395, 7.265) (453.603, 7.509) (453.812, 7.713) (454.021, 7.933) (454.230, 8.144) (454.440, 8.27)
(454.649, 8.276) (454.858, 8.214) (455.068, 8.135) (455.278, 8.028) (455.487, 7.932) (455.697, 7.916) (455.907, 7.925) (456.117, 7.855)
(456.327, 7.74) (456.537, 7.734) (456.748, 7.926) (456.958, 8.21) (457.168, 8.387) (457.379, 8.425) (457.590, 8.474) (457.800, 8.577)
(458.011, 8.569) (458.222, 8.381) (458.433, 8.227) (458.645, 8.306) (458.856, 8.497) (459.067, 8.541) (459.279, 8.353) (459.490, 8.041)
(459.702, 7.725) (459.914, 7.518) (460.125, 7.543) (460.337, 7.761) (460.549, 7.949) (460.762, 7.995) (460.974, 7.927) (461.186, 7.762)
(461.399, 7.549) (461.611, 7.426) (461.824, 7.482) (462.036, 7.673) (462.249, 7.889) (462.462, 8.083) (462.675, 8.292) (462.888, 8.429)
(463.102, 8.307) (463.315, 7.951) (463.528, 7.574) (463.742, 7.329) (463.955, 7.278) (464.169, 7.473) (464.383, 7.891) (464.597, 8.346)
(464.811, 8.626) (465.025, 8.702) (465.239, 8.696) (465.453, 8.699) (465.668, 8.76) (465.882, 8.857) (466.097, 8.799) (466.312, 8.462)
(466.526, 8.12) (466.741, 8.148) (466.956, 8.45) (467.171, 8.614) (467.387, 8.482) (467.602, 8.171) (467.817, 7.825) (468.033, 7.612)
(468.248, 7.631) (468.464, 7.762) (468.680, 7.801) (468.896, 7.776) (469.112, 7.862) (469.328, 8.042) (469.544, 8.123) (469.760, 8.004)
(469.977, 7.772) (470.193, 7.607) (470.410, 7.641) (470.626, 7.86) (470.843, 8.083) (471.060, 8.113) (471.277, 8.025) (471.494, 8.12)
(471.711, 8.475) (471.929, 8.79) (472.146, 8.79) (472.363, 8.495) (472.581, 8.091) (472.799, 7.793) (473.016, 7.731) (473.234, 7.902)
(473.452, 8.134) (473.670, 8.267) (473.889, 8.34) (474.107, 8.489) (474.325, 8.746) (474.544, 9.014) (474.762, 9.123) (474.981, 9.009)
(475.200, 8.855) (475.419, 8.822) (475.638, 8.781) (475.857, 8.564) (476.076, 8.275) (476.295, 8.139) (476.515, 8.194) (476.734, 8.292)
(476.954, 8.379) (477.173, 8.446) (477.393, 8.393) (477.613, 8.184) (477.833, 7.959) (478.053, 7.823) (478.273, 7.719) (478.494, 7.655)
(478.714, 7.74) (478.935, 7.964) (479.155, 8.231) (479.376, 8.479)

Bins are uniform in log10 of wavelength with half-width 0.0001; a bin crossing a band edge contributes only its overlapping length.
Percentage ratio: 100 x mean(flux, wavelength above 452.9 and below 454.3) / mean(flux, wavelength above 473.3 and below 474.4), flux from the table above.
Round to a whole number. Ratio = 89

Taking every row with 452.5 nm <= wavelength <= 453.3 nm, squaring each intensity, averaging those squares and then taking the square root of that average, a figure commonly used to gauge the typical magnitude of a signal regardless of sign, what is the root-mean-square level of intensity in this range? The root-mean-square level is 6.8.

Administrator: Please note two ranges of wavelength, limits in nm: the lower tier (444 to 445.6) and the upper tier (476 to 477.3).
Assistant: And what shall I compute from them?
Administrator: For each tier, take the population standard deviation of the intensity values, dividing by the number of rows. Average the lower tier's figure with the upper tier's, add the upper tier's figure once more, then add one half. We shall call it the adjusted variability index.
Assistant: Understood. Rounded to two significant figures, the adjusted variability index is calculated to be 0.87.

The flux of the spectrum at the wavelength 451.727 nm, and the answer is 8.047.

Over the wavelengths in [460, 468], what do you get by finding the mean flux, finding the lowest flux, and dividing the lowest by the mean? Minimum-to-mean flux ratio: 0.900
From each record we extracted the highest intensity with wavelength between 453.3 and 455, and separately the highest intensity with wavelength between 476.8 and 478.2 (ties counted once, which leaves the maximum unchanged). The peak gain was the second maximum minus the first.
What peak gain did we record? 0.2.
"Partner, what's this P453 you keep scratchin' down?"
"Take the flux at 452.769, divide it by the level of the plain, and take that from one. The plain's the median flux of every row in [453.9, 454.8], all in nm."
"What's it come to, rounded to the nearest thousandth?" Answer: 0.181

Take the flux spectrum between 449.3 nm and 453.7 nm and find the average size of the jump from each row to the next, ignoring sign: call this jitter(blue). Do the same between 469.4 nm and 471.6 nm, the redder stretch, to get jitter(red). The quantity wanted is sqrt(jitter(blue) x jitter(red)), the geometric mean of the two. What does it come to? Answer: 0.161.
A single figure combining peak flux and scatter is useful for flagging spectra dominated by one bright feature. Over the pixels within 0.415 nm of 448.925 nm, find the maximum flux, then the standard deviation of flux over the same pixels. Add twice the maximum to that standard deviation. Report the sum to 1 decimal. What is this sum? 16.6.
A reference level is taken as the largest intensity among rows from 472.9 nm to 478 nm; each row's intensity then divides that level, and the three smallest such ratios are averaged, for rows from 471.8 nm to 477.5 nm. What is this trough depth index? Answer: 1.01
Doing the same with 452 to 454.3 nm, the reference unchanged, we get 1.15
